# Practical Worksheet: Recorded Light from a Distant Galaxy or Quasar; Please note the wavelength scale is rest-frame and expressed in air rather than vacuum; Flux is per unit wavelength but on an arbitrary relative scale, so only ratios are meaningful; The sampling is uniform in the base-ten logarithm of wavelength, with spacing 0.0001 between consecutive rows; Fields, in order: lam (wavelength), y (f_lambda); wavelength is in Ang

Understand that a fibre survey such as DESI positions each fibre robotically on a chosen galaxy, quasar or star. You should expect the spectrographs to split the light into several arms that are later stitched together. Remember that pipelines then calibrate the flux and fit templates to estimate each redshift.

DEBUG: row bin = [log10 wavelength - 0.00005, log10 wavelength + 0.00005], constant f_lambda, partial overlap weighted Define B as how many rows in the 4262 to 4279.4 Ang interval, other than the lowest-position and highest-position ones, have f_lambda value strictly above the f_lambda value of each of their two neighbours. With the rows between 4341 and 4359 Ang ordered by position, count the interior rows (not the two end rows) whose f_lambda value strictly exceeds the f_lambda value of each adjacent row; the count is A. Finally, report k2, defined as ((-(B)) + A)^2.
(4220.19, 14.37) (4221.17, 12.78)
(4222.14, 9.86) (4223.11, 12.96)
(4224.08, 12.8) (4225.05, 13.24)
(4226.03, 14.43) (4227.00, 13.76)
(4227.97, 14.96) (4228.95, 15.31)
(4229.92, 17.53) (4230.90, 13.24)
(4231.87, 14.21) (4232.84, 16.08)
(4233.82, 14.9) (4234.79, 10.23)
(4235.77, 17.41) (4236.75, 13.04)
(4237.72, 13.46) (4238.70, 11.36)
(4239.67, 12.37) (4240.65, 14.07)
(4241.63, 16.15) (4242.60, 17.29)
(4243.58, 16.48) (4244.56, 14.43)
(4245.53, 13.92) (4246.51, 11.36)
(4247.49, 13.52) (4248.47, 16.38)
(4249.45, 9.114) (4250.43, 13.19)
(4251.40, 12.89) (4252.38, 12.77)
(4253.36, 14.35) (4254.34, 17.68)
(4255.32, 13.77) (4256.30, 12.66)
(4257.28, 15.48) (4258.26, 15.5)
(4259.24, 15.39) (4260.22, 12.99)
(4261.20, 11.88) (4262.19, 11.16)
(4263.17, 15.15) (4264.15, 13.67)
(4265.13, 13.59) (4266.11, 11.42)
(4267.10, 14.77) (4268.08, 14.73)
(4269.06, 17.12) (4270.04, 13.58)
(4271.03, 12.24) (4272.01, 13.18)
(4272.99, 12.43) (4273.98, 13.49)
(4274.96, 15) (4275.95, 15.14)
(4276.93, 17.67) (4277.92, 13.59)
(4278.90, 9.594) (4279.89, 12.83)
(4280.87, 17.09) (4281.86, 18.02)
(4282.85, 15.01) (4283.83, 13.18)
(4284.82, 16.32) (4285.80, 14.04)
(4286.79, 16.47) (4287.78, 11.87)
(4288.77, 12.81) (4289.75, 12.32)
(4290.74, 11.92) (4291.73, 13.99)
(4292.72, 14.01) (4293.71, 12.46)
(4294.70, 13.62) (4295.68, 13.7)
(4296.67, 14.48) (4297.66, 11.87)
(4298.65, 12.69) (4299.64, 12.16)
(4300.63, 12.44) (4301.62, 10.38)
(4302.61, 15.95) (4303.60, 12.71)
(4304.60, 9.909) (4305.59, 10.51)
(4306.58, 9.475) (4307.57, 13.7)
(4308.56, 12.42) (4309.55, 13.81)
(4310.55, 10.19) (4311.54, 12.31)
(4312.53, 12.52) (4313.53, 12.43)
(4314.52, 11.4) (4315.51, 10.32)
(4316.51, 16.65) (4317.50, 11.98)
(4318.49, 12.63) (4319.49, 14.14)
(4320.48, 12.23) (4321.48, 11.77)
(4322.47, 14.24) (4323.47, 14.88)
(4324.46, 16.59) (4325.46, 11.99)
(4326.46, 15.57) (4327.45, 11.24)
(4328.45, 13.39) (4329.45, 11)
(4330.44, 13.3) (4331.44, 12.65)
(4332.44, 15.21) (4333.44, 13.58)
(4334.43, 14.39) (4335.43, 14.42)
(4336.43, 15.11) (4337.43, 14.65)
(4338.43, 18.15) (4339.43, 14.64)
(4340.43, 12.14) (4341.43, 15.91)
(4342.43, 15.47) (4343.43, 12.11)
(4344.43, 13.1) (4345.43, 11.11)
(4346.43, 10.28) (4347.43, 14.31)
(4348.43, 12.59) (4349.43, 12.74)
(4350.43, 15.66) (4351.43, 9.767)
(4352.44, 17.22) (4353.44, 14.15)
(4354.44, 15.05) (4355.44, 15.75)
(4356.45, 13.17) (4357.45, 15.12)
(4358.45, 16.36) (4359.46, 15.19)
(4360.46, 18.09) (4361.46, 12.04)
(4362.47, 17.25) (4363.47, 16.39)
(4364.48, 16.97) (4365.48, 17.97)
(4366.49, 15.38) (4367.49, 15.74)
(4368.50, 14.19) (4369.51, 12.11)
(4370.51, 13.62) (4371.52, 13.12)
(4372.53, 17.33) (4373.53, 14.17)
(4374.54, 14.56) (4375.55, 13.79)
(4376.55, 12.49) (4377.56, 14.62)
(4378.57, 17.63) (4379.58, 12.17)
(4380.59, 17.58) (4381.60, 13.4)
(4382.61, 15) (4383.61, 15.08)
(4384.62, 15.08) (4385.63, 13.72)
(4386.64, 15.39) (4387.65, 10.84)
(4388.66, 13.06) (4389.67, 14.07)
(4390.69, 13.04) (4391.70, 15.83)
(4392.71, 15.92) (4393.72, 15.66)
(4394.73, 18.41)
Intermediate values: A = 5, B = 5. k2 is 0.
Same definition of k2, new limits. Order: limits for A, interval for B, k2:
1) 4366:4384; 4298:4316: 0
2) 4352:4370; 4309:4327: 4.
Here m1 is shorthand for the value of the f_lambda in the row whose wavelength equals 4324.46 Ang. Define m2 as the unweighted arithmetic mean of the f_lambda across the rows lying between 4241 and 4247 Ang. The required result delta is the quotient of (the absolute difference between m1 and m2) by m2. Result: 0.11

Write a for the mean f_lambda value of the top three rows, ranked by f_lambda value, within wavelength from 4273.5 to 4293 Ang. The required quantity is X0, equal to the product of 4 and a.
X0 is 70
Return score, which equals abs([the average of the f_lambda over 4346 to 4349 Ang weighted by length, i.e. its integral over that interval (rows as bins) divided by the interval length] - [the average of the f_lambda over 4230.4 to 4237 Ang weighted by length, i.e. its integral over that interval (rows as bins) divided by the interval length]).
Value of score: 1.72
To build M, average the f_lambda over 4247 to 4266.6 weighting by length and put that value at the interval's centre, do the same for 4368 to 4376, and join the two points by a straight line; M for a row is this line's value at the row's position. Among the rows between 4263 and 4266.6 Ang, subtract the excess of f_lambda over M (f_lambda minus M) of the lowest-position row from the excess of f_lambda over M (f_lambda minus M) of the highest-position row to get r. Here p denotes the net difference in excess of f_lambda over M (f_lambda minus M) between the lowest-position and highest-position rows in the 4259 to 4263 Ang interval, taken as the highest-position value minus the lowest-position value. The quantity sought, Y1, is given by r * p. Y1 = 16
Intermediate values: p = -4.2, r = -4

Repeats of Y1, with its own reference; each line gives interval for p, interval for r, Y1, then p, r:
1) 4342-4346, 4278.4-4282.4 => -37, -4.4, 8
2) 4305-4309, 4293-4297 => 4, 1.9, 2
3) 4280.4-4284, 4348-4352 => 11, -3.9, -3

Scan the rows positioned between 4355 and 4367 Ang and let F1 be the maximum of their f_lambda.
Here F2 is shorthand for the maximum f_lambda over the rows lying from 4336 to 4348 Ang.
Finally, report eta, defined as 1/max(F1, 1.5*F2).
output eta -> 0.037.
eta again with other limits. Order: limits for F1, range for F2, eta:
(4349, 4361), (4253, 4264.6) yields 0.038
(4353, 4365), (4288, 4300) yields 0.046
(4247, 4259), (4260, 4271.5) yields 0.039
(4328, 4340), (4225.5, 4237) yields 0.038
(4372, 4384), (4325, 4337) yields 0.043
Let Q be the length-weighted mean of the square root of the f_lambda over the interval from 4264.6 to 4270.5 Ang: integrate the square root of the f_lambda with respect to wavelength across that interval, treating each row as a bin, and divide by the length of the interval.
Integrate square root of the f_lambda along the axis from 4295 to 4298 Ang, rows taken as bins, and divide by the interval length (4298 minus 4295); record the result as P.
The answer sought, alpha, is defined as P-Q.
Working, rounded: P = 3.67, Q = 3.76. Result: -0.1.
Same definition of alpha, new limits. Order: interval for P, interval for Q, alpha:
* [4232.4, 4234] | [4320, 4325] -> 0.2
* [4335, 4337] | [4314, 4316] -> 0.5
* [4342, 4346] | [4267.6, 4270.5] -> -0.3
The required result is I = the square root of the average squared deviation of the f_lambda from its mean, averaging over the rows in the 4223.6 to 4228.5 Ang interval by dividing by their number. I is 0.8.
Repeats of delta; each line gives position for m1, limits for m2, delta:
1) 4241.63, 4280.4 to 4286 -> 0.03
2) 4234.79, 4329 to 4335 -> 0.23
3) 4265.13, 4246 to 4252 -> 0.07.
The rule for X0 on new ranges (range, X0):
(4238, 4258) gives 69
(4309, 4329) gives 65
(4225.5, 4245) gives 70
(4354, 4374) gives 71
